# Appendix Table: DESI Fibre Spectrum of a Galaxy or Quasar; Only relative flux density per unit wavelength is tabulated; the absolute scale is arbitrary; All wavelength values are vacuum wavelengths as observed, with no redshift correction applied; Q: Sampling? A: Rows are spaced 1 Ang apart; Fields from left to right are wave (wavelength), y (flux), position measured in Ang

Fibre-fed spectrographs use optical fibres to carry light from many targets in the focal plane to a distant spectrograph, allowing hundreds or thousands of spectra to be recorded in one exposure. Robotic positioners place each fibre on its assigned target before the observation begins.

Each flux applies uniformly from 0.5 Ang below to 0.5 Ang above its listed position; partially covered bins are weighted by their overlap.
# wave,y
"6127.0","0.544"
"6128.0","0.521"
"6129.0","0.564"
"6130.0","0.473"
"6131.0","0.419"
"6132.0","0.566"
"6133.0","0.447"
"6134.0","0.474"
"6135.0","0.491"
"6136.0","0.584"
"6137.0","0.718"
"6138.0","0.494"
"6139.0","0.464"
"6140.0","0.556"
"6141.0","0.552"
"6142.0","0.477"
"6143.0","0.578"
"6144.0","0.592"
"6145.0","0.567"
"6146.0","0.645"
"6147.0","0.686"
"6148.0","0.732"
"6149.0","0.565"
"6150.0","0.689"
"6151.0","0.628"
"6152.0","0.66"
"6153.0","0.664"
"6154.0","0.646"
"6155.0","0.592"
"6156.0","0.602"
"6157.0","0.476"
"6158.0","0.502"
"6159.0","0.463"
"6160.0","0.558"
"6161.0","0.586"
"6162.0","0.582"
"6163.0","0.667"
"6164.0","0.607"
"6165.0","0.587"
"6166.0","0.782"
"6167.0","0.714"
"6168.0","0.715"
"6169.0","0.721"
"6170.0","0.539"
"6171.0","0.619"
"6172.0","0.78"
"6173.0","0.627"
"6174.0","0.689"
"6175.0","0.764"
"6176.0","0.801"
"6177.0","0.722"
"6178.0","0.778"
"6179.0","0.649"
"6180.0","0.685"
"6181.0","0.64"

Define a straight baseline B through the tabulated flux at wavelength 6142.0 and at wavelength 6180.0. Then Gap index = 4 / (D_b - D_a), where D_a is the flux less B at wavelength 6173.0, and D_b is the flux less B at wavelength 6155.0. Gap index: 63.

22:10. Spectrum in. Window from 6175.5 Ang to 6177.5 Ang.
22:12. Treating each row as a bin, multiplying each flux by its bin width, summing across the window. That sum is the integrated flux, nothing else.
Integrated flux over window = 1.52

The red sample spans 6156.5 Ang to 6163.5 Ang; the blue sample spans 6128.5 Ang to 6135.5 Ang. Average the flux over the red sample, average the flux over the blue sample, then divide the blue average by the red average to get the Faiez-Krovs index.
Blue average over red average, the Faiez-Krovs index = 0.90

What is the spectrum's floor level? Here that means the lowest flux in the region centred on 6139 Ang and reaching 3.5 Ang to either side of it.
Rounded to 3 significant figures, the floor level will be 0.464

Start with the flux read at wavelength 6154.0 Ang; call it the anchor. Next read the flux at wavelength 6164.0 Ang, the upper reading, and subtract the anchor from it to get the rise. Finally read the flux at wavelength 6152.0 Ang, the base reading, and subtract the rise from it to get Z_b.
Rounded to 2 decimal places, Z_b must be 0.70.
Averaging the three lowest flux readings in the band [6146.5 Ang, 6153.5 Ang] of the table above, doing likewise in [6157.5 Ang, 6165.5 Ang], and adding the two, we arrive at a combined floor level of 1.13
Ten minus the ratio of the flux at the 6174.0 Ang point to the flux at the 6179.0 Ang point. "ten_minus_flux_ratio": 8.94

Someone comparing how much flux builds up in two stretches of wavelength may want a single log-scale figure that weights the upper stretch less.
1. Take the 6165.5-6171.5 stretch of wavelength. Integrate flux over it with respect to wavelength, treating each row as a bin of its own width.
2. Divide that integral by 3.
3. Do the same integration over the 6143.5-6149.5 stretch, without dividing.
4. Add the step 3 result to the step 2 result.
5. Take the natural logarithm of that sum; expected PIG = 1.64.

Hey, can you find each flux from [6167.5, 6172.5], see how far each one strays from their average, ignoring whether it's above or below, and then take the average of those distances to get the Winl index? 0.077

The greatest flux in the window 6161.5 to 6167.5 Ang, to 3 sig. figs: 0.782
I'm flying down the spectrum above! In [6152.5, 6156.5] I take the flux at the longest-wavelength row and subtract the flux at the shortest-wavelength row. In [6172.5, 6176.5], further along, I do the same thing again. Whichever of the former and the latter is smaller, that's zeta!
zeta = -0.06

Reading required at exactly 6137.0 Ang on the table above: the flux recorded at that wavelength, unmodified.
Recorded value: 0.718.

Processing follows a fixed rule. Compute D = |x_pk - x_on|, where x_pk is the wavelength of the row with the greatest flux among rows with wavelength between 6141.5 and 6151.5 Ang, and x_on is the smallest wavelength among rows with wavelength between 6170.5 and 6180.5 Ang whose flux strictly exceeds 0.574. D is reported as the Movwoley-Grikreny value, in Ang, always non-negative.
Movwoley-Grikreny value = 23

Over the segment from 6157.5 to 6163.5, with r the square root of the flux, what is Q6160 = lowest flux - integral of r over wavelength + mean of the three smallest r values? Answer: -3.3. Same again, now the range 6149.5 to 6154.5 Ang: -2.6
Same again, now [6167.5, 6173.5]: -3.6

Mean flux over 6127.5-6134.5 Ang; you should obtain 0.49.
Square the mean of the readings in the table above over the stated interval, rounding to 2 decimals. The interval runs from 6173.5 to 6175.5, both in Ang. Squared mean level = 0.53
